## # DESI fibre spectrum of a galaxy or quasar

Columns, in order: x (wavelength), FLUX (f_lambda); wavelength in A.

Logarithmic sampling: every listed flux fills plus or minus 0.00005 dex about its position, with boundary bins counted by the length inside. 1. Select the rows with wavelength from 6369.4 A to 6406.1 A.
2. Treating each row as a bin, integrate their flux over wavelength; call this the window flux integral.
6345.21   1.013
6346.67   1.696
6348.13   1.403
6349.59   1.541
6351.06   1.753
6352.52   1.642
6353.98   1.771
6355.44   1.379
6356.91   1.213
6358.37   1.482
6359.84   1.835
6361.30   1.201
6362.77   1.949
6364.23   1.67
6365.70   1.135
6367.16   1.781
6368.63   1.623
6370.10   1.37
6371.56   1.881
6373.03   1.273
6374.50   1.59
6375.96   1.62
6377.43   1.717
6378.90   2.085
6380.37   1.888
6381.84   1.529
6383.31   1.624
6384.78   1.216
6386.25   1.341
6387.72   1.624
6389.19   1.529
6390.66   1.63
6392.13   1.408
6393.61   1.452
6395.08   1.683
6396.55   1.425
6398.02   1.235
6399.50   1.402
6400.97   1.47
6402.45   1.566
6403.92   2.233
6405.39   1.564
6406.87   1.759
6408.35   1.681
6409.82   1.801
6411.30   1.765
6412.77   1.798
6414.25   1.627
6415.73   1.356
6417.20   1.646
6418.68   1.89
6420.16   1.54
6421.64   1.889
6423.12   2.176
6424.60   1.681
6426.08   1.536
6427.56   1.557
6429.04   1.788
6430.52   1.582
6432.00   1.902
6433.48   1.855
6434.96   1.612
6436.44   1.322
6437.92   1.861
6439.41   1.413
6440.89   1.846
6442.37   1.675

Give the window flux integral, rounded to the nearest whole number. 58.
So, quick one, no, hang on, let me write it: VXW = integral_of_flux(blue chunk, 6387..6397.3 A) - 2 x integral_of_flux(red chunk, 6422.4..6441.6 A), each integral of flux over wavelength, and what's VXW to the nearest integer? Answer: -50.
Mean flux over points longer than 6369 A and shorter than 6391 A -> 1.59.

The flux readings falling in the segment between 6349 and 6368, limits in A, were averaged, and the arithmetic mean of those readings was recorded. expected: 1.57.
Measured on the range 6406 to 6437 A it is 1.70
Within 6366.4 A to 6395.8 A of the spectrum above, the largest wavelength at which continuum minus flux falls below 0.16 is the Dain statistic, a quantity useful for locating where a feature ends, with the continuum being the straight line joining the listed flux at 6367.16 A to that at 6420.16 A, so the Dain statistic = 6395.08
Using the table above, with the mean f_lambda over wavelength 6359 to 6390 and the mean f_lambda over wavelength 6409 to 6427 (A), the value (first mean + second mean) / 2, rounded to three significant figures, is 1.66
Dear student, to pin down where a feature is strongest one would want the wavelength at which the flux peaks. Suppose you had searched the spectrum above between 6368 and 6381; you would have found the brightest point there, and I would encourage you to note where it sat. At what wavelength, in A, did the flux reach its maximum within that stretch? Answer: 6378.90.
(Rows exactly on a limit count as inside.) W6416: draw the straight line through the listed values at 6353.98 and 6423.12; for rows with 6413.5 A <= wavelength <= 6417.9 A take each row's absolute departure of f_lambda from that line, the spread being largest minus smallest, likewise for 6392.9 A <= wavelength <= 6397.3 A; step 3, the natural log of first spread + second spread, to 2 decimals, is -0.60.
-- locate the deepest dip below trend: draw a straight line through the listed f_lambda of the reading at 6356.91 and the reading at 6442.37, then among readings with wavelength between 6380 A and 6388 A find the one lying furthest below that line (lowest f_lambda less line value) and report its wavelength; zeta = 6384.78 A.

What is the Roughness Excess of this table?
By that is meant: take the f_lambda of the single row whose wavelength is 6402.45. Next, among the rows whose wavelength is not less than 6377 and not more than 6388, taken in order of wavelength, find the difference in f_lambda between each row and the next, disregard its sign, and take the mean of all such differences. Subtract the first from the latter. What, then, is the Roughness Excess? -1.30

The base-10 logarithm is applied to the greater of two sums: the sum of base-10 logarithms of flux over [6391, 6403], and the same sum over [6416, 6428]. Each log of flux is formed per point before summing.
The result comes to 0.28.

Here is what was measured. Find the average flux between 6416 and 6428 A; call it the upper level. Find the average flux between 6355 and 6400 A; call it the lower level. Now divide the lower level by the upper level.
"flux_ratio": 0.89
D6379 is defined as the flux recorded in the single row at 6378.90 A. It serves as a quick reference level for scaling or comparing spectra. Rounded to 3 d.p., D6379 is 2.085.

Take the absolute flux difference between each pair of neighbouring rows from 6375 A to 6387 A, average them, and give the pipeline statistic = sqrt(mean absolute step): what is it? 0.485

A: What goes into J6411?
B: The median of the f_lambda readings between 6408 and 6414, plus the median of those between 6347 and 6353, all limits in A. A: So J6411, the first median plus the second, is 3.37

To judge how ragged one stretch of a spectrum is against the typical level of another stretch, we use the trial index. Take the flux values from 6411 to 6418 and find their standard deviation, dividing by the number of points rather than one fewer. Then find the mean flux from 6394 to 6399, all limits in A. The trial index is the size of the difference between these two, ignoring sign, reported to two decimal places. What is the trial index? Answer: 1.29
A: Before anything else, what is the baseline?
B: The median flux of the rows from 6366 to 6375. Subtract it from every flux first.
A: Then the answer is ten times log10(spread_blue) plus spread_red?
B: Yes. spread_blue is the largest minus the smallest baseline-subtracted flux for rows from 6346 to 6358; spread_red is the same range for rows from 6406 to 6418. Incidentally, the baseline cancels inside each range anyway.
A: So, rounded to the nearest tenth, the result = -2.1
